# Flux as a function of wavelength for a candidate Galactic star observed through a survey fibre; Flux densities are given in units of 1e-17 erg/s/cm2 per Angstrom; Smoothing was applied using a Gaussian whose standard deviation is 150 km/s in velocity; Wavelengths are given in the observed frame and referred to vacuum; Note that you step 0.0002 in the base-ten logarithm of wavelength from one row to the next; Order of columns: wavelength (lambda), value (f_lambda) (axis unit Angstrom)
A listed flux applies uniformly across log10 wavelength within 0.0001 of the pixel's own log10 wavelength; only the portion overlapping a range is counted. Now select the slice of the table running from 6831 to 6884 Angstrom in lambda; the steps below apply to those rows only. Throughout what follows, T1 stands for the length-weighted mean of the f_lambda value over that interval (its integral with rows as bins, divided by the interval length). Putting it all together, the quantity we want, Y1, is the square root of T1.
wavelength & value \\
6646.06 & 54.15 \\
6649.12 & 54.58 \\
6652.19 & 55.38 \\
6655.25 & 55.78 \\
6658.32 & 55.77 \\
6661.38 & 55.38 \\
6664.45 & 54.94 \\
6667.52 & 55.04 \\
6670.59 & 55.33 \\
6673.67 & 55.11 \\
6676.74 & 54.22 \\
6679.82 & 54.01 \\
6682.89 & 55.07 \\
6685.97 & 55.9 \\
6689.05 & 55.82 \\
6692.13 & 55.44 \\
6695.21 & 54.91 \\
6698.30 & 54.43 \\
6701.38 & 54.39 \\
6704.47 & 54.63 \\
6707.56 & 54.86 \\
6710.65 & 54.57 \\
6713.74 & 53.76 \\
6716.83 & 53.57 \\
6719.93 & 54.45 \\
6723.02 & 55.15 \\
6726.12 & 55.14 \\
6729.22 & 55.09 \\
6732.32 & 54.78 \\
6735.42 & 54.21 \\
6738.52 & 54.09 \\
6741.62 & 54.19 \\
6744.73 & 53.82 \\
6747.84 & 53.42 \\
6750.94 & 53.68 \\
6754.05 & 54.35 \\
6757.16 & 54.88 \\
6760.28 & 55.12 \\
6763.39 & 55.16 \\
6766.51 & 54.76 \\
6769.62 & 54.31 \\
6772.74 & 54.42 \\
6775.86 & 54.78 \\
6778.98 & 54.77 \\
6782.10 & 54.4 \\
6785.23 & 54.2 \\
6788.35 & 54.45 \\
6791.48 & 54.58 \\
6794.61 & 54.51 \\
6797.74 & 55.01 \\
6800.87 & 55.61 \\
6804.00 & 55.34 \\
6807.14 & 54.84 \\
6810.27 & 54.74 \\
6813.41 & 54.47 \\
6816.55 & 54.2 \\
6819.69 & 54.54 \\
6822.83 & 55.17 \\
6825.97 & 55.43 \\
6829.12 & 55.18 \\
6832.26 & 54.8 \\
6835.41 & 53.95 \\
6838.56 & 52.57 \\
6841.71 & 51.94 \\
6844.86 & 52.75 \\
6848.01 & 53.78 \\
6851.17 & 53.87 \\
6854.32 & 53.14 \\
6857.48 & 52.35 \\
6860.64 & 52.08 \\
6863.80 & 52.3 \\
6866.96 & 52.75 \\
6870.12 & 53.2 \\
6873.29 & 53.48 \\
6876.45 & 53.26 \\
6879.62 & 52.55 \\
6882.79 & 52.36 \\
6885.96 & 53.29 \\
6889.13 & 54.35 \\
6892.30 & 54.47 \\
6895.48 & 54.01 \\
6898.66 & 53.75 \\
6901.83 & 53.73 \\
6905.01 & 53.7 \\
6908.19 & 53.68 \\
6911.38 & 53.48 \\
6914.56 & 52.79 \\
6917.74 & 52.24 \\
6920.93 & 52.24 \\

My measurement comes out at 7.28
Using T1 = 53.0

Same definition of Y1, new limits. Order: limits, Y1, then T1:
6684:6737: 7.40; 54.8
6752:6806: 7.40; 54.7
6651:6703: 7.42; 55.1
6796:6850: 7.37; 54.4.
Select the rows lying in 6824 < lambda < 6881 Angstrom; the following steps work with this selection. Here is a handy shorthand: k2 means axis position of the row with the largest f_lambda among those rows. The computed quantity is 6825.97 Angstrom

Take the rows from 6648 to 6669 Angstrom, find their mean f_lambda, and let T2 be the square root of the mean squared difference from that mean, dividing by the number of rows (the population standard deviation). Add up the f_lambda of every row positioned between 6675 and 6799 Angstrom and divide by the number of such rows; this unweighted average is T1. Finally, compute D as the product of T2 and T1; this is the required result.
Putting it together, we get 22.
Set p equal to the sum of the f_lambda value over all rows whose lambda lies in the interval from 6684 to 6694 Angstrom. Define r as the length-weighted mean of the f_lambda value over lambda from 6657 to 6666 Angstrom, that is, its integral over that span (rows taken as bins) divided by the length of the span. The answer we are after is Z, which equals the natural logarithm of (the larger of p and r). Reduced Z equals 5.12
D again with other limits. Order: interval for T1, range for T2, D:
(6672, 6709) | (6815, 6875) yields 60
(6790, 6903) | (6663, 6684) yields 25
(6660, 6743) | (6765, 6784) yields 11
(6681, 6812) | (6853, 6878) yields 27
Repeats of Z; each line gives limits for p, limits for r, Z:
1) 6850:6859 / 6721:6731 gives 5.07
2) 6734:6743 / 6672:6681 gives 5.09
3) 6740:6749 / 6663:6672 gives 5.08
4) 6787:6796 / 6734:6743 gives 5.10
